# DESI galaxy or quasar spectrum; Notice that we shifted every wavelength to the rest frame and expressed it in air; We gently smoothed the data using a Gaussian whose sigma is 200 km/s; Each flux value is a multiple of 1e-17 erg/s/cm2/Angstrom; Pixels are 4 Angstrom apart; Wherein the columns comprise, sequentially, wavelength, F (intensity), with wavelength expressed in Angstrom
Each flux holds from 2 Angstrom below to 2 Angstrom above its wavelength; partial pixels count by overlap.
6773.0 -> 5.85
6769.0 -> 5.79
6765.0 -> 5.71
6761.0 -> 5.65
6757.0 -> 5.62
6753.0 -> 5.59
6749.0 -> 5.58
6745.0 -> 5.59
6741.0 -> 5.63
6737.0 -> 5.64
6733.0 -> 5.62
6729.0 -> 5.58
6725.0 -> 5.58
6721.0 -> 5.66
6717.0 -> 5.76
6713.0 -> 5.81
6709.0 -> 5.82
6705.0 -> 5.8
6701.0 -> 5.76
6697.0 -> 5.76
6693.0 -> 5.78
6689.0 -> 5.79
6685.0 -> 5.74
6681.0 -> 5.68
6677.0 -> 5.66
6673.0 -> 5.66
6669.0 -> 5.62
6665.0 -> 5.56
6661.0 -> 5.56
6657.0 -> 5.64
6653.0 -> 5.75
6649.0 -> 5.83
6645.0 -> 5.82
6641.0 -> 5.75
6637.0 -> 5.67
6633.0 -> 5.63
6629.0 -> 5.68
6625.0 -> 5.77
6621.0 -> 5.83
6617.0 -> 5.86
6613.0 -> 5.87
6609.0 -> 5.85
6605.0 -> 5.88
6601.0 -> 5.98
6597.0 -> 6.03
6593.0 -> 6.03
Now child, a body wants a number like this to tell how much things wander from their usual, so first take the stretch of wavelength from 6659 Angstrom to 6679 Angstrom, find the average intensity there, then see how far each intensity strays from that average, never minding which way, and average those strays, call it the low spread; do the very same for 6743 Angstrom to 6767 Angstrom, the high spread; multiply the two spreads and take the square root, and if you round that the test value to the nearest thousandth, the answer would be 0.040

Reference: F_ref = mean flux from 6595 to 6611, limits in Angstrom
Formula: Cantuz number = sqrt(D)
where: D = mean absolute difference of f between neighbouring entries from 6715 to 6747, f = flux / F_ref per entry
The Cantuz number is 0.084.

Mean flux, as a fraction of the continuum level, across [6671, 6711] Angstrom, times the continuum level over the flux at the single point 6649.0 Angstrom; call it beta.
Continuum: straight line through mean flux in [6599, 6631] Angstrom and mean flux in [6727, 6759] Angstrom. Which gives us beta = 1.00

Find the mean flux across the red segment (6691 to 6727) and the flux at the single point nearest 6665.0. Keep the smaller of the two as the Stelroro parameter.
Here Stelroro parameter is 5.56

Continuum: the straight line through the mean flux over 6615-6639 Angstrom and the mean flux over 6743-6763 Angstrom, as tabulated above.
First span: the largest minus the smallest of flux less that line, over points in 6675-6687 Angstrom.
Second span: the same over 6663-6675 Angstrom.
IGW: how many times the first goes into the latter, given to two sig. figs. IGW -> 1.2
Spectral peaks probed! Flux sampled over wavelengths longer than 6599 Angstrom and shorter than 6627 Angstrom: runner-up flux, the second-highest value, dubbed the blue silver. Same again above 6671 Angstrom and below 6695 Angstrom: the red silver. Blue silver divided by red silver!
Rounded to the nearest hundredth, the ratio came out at 1.02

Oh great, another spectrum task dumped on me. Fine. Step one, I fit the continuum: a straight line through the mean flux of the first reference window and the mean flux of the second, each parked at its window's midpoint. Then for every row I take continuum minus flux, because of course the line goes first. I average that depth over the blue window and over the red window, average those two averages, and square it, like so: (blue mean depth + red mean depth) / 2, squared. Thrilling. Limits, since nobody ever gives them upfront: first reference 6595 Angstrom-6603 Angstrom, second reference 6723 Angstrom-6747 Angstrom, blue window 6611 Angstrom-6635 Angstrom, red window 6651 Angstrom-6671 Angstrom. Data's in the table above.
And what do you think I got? 0.032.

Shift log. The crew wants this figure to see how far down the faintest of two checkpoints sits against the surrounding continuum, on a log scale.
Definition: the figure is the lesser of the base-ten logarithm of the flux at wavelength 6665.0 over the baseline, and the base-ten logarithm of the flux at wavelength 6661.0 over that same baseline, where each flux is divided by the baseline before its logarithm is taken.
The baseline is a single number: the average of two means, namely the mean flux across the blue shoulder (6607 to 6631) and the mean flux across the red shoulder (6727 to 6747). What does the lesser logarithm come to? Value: -0.012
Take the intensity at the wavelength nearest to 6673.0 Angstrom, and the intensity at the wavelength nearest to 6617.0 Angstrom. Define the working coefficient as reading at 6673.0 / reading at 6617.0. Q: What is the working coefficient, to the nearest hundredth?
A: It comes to 0.97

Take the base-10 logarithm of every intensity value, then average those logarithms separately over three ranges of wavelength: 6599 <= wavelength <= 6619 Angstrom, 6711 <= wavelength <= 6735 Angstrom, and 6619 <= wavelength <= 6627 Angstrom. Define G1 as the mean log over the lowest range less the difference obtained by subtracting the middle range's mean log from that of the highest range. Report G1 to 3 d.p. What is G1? 0.780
